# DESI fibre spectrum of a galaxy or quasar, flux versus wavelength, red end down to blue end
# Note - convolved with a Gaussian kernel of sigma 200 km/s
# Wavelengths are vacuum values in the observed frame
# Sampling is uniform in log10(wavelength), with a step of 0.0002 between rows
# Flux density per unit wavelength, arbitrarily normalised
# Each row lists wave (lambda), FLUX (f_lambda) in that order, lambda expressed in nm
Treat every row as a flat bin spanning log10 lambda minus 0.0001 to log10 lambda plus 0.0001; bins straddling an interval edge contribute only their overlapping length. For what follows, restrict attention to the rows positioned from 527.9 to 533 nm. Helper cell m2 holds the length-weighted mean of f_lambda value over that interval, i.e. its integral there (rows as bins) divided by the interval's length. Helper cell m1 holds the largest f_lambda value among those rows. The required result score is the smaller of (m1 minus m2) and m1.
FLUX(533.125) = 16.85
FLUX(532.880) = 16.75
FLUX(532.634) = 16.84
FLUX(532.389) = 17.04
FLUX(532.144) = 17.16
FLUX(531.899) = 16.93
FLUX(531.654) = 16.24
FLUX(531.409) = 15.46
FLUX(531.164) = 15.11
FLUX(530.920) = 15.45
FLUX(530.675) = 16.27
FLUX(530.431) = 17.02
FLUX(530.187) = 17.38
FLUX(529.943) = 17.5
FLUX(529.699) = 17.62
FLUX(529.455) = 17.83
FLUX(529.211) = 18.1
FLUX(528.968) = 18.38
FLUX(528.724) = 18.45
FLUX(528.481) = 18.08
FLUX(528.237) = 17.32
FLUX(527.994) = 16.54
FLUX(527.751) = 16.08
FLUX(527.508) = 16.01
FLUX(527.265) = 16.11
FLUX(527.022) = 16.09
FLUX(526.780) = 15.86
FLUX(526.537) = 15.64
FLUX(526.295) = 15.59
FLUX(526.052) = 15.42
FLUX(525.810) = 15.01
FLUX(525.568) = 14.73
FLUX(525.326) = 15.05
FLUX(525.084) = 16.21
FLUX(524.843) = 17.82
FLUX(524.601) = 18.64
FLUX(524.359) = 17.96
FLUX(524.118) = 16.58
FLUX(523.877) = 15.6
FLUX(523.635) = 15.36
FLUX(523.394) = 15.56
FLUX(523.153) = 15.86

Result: 1.43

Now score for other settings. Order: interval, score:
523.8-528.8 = 2.23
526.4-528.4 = 1.08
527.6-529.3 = 0.92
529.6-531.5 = 1.14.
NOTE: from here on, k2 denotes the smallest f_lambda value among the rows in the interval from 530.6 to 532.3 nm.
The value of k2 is 15.11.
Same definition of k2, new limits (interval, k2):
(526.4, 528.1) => 15.64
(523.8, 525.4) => 15.05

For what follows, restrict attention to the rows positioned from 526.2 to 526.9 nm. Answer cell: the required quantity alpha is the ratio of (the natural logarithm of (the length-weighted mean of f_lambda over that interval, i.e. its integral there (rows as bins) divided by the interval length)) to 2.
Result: 1.38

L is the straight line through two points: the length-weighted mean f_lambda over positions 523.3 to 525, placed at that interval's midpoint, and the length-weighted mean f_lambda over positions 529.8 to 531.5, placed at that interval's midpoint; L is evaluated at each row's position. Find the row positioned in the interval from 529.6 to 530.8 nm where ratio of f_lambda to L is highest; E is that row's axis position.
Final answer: 529.699 nm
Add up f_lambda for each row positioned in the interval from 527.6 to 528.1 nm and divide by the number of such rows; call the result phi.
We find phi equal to 16.3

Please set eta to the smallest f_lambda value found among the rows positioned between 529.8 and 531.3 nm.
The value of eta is 15.11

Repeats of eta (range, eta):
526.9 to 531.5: 15.11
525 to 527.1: 14.73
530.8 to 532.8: 15.11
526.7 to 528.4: 15.86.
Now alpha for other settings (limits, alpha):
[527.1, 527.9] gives 1.39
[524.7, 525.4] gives 1.40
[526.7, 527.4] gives 1.39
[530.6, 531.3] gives 1.37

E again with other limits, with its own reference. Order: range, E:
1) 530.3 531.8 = 530.431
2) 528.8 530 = 528.968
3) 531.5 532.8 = 532.144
